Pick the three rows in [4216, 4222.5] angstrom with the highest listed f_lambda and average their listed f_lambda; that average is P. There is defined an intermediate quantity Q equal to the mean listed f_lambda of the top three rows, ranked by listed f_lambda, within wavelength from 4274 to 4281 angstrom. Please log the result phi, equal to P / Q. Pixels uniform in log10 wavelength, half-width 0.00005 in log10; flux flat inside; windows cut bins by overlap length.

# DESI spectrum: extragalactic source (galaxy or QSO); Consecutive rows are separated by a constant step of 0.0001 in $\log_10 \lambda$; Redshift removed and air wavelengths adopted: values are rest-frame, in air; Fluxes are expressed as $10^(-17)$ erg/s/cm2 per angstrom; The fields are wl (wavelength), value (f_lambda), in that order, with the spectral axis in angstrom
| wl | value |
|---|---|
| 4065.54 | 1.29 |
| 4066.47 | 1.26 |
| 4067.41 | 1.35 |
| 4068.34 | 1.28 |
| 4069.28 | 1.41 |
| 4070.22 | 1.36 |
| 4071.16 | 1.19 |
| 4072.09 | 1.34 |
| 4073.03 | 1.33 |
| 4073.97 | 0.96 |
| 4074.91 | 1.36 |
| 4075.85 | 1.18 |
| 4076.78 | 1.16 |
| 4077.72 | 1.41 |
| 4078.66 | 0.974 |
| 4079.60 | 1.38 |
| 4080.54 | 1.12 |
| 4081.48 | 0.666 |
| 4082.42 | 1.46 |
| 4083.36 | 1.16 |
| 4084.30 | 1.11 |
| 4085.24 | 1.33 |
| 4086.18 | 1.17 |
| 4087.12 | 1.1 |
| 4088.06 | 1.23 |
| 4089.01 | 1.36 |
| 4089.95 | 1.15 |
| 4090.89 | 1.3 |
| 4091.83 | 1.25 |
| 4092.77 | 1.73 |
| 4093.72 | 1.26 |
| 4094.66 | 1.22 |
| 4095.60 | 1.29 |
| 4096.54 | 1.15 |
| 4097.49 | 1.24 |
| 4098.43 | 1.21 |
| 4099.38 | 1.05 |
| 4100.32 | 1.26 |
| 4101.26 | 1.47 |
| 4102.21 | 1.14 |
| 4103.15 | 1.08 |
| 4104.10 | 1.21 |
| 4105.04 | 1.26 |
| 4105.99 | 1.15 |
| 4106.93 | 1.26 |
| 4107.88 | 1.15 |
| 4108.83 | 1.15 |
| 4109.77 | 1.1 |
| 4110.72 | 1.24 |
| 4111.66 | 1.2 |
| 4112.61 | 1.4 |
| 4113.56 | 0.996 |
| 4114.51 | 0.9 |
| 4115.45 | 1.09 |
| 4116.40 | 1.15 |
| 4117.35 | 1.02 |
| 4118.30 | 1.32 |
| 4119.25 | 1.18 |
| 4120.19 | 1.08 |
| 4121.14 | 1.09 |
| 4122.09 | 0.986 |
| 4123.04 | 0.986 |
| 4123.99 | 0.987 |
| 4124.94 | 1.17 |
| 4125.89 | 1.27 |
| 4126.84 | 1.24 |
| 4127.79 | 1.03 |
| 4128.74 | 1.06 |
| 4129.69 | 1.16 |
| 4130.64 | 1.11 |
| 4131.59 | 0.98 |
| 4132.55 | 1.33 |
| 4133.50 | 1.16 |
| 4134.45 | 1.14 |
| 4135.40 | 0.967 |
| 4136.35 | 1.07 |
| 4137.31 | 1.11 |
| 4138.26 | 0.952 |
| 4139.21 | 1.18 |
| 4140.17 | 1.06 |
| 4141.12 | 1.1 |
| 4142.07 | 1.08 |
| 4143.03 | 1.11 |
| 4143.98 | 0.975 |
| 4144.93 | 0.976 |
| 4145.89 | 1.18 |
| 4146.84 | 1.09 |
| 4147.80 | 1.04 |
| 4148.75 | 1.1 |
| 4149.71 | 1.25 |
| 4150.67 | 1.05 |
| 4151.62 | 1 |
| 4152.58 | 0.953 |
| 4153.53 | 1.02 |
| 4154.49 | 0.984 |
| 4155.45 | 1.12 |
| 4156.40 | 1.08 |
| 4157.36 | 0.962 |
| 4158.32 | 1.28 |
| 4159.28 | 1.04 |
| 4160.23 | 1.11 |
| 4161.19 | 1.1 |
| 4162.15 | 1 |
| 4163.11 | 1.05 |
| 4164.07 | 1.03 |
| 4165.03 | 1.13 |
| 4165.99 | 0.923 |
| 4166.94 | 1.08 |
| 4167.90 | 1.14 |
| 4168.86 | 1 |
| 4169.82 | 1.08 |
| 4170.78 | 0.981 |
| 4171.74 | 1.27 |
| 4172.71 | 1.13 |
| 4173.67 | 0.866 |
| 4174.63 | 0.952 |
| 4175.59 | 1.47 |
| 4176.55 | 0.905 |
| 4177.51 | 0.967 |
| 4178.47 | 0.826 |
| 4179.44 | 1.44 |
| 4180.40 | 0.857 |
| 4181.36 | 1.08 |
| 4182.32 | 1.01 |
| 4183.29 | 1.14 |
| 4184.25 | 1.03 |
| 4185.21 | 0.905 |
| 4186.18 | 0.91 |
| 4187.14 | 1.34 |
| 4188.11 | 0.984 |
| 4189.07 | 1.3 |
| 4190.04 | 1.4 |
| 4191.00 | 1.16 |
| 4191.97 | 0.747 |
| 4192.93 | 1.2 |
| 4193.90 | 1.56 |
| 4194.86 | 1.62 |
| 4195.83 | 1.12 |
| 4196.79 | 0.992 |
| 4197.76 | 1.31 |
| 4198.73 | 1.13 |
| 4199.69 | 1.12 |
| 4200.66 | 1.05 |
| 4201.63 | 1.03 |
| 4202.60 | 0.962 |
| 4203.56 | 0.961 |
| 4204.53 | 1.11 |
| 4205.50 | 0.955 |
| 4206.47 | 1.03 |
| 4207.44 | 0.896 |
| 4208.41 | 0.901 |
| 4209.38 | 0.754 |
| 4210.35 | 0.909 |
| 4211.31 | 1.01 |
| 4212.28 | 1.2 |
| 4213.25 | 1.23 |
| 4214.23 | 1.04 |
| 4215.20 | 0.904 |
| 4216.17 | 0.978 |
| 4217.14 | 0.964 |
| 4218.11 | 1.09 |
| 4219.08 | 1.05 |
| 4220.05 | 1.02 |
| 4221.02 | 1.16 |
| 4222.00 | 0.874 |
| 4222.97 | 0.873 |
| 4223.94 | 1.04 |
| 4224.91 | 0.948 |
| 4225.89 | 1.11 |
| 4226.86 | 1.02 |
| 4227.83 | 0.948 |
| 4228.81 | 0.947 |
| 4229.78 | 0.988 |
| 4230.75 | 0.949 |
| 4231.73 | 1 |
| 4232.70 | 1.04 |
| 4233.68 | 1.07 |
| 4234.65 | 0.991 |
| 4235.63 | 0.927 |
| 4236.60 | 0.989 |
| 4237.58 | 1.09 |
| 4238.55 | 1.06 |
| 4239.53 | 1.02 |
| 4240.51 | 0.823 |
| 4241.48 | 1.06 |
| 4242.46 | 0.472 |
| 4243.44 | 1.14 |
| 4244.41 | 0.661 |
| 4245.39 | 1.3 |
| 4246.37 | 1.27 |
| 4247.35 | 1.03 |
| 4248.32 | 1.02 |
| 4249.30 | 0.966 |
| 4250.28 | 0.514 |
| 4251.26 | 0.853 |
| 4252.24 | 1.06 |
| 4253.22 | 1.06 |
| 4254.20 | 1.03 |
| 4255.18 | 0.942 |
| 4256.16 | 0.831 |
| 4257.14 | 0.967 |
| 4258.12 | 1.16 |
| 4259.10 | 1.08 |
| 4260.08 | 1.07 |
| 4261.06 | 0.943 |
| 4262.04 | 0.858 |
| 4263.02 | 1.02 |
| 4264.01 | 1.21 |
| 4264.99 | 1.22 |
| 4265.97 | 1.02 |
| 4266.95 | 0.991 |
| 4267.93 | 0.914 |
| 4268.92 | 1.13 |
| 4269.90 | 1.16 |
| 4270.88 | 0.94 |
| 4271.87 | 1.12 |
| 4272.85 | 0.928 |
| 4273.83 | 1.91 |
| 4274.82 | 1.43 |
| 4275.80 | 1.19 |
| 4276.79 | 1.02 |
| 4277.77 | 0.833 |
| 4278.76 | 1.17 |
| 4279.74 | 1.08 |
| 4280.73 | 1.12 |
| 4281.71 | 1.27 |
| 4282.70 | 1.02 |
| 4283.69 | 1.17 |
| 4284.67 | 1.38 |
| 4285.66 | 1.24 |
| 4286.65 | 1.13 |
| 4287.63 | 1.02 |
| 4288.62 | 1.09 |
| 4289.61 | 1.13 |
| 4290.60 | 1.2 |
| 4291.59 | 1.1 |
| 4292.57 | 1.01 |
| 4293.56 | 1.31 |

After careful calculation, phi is 0.87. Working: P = 1.10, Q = 1.26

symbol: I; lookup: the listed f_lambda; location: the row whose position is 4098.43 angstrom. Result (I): 1.21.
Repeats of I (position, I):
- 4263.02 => 1.02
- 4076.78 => 1.16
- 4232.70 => 1.04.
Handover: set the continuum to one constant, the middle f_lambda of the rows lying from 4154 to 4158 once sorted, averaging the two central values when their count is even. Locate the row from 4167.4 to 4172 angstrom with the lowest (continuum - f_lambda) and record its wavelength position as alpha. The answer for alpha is 4171.74 angstrom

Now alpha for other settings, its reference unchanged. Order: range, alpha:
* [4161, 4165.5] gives 4165.03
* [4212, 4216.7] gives 4213.25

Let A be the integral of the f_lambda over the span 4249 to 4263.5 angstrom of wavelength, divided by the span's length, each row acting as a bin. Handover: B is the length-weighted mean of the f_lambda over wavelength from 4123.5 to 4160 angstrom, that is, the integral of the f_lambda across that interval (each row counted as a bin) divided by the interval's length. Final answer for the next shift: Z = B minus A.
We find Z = 0.1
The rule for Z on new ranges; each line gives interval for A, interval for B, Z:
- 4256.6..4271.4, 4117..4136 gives 0.1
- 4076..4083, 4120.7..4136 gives -0.1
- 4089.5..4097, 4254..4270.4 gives -0.3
